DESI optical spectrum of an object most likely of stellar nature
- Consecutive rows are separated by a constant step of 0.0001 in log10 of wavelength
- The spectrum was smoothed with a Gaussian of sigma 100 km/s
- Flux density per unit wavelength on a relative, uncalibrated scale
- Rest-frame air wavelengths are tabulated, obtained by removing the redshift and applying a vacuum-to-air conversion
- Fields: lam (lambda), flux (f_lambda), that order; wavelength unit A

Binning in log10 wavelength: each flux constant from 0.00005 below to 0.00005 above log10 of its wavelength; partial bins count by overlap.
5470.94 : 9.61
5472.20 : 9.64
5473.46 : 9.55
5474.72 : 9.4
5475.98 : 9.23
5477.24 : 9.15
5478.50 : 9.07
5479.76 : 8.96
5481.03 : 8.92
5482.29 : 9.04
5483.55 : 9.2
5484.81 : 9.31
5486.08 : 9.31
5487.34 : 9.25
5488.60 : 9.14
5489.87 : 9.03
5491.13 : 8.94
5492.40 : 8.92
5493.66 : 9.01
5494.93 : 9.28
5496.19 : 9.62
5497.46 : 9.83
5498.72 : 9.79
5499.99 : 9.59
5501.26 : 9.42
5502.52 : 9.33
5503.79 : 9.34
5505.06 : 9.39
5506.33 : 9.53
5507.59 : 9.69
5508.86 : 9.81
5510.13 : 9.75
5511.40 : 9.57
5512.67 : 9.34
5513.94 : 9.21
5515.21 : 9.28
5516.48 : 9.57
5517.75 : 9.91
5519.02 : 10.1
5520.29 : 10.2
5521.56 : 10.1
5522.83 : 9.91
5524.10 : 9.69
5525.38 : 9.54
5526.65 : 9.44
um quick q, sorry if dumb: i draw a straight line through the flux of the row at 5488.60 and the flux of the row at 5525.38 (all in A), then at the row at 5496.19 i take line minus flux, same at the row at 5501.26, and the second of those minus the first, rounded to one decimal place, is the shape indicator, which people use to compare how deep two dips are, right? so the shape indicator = 0.3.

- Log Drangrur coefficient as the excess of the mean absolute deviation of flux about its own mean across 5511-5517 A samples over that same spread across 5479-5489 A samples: 0.015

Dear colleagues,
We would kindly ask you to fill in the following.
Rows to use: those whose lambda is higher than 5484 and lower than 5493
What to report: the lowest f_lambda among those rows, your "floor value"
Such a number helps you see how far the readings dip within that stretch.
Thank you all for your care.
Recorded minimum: 8.92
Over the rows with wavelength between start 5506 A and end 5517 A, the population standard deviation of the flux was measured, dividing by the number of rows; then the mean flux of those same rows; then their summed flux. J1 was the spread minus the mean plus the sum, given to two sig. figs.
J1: 76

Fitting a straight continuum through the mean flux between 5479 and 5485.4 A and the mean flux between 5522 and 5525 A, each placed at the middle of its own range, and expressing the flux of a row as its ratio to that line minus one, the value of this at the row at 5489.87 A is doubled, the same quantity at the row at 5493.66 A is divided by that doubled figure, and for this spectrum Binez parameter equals 0.7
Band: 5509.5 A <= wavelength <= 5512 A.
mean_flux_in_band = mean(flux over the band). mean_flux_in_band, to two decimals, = 9.66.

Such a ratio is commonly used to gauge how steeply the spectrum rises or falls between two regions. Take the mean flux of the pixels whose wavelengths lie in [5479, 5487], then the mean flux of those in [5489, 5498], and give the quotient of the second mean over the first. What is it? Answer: 1.01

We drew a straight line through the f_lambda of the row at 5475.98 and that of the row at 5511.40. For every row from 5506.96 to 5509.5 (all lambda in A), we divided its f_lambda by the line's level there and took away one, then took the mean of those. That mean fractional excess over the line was 0.02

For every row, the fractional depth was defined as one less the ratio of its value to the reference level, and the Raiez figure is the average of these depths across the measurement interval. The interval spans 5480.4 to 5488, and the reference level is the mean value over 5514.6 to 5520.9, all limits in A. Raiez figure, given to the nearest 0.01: 0.07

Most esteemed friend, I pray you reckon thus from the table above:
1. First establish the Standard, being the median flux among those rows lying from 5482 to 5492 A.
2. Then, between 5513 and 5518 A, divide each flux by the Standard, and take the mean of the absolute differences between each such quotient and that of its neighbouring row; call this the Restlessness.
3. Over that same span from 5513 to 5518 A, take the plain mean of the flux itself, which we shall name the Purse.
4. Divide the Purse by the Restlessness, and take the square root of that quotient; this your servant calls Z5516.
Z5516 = 19.3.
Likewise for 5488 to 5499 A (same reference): 24.1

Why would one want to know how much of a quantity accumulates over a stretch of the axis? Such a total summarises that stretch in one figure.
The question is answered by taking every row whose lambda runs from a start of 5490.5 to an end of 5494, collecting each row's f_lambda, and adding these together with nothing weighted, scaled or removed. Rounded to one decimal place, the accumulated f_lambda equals 26.9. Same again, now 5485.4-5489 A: 27.7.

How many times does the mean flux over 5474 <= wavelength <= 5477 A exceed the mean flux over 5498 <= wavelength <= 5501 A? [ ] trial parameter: 0.96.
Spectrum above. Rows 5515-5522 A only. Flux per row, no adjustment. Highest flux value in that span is 10.2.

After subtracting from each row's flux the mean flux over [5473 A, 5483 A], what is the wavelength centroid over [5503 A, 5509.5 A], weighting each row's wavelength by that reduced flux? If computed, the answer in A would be 5507.1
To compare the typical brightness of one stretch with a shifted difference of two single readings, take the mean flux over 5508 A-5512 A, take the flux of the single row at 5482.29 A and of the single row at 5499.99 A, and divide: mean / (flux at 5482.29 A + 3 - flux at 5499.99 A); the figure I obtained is 3.96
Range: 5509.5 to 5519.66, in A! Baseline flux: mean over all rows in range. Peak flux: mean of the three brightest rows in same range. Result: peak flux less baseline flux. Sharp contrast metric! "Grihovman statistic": 0.33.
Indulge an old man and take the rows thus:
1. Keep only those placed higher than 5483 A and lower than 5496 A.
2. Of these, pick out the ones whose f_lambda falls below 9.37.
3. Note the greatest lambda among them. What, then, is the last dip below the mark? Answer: 5494.93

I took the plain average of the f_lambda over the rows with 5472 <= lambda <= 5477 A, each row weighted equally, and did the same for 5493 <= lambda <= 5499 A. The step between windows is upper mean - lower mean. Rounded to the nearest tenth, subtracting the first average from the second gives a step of 0.1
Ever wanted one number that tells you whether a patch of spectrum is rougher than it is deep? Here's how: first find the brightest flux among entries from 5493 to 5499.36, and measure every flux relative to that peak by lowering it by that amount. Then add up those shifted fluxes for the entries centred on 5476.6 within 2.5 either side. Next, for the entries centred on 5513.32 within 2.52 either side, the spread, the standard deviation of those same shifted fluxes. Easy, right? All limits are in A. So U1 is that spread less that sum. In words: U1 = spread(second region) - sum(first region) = 2.6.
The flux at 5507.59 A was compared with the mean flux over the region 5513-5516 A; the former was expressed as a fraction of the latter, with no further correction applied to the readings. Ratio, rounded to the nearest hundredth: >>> 1.05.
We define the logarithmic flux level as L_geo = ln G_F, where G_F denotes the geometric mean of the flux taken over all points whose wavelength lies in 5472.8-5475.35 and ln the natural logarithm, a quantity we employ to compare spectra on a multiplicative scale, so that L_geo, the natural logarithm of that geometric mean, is 2.25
